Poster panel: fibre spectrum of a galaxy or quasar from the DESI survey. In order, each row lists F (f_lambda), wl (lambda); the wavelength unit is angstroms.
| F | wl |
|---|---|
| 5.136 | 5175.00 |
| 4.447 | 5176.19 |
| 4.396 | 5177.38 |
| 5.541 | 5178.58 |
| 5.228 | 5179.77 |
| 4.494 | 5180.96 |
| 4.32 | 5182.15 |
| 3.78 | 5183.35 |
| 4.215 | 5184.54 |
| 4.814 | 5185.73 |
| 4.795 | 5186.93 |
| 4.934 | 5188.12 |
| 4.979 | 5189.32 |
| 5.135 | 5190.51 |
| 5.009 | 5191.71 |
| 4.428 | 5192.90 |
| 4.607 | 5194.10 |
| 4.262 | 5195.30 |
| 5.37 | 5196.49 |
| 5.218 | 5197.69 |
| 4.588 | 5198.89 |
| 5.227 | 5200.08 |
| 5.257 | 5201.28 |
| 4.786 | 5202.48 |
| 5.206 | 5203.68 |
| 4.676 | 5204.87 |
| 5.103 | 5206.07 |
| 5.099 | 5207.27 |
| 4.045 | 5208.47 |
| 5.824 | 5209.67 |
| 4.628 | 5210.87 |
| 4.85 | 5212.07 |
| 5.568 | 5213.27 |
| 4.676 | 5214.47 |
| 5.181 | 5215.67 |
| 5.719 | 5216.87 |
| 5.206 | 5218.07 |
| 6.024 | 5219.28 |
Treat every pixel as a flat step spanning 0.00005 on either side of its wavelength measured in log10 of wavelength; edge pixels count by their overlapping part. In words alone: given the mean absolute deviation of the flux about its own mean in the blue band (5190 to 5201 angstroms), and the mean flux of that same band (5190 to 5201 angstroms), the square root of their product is 1.3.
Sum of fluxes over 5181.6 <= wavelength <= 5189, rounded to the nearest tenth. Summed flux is 26.9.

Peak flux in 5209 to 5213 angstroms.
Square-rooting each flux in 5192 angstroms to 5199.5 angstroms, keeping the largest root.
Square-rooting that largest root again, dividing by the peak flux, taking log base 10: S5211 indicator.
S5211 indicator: -0.583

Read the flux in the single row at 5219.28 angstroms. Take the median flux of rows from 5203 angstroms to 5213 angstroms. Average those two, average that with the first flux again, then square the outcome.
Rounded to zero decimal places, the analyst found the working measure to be 33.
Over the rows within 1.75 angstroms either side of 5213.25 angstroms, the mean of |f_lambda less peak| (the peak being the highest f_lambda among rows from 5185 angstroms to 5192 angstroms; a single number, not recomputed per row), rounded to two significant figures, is 0.39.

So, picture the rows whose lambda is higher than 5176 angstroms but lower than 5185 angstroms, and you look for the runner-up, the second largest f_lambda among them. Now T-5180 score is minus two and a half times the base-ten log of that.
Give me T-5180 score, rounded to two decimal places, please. -1.80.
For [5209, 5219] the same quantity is -1.89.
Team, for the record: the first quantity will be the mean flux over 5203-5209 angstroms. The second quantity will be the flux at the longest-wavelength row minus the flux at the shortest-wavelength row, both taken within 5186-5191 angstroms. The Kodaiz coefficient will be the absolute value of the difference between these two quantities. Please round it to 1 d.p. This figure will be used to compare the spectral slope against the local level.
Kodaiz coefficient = 4.5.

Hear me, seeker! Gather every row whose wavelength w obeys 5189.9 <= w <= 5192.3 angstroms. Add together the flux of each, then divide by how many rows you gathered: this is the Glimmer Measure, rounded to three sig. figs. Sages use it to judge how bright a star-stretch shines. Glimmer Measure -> 5.07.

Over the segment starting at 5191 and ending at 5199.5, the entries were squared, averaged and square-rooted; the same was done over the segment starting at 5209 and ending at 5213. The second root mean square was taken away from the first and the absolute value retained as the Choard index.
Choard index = 0.3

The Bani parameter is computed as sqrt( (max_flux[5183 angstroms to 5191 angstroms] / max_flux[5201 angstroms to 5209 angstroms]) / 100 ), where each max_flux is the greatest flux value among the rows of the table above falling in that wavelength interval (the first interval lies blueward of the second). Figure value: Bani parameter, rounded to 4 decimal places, 0.0988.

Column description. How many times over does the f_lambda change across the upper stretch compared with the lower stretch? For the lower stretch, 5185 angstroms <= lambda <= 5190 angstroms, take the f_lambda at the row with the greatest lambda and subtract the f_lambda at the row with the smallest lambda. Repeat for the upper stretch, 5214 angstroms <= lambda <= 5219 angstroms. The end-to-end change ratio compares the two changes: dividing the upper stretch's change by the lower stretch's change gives 3.2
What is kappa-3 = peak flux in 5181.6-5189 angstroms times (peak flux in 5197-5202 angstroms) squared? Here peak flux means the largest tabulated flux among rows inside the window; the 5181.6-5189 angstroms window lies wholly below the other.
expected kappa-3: 136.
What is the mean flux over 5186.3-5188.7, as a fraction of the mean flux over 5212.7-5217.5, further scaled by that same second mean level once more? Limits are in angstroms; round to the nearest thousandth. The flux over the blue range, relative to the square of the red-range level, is 0.174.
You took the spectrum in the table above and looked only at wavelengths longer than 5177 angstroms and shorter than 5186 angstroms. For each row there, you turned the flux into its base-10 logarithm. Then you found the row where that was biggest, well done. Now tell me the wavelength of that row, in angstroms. 5178.58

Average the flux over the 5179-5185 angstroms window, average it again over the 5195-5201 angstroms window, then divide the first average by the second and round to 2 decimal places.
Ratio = 0.89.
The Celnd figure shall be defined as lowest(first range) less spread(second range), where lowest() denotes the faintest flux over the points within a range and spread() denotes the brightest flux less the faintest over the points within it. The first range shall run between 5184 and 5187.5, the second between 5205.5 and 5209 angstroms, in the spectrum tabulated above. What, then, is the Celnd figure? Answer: 3.2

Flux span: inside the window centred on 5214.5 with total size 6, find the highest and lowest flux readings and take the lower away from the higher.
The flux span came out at 1.04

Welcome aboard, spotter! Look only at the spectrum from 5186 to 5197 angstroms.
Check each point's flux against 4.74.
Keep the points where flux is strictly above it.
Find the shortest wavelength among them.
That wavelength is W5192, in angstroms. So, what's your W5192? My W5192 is 5186.93 angstroms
